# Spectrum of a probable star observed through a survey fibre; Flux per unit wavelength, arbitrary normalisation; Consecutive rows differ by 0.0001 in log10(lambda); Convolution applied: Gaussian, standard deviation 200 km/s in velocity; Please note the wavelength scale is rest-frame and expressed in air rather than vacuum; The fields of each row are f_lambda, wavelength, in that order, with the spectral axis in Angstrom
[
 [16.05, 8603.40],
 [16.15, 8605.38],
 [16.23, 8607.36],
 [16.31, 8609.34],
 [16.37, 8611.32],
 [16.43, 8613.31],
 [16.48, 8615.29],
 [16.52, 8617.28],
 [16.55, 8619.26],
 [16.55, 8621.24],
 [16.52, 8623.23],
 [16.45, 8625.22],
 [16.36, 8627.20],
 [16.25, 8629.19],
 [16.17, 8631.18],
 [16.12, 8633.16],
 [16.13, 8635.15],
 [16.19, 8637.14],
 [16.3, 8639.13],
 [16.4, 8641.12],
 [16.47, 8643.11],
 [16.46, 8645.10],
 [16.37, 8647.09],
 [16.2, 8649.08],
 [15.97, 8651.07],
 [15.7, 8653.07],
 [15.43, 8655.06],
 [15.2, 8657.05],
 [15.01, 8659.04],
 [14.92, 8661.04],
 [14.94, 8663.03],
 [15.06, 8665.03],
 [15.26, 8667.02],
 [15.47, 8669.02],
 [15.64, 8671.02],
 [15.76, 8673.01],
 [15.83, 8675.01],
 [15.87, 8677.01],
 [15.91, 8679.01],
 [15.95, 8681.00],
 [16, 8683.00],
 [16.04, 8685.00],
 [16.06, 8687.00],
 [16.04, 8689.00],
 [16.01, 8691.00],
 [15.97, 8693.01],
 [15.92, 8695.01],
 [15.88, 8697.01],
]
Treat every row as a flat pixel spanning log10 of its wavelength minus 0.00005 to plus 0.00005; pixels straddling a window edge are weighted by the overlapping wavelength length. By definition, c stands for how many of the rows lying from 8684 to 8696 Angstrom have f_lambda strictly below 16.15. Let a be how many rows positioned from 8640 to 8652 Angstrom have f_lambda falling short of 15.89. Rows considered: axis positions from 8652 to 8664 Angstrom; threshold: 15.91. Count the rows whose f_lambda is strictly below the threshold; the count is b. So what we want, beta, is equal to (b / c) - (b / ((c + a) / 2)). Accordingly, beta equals -1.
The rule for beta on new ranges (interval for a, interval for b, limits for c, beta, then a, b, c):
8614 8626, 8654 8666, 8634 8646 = -6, 0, 6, 1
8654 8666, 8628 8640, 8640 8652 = 0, 6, 0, 1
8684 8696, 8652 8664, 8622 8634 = -6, 0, 6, 1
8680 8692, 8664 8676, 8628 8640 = -3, 0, 6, 2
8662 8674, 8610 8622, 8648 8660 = 0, 6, 0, 5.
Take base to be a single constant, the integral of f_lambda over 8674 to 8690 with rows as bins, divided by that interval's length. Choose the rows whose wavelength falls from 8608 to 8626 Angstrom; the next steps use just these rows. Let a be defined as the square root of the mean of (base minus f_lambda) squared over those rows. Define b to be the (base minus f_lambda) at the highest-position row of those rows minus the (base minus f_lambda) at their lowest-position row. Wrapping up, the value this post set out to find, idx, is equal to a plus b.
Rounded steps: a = 0.5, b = -0.14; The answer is 0.37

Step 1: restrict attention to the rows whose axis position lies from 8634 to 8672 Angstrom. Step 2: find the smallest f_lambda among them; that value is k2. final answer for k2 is 14.92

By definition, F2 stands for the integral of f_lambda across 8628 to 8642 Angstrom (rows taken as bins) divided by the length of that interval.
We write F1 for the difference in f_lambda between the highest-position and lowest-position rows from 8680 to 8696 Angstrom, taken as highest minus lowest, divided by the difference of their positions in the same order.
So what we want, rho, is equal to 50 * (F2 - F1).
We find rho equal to 811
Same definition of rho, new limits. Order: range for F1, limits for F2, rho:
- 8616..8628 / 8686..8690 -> 804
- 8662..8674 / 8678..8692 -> 796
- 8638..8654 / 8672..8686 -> 798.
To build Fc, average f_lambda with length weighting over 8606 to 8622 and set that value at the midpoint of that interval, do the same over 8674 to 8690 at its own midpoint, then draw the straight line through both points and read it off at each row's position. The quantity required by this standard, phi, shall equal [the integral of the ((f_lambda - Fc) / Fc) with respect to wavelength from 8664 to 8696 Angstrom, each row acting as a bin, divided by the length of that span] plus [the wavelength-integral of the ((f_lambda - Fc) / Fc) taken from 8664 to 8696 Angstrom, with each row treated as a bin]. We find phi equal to -0.4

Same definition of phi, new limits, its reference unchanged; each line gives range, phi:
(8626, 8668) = -0.9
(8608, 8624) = 0.0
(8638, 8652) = 0.1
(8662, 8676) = -0.6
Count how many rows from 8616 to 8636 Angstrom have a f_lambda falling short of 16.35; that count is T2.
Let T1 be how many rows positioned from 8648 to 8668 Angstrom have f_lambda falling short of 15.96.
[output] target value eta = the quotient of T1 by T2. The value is 2.0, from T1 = 8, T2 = 4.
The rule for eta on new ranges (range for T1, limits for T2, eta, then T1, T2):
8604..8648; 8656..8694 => 0.0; 0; 19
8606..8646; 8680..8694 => 0.0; 0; 7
